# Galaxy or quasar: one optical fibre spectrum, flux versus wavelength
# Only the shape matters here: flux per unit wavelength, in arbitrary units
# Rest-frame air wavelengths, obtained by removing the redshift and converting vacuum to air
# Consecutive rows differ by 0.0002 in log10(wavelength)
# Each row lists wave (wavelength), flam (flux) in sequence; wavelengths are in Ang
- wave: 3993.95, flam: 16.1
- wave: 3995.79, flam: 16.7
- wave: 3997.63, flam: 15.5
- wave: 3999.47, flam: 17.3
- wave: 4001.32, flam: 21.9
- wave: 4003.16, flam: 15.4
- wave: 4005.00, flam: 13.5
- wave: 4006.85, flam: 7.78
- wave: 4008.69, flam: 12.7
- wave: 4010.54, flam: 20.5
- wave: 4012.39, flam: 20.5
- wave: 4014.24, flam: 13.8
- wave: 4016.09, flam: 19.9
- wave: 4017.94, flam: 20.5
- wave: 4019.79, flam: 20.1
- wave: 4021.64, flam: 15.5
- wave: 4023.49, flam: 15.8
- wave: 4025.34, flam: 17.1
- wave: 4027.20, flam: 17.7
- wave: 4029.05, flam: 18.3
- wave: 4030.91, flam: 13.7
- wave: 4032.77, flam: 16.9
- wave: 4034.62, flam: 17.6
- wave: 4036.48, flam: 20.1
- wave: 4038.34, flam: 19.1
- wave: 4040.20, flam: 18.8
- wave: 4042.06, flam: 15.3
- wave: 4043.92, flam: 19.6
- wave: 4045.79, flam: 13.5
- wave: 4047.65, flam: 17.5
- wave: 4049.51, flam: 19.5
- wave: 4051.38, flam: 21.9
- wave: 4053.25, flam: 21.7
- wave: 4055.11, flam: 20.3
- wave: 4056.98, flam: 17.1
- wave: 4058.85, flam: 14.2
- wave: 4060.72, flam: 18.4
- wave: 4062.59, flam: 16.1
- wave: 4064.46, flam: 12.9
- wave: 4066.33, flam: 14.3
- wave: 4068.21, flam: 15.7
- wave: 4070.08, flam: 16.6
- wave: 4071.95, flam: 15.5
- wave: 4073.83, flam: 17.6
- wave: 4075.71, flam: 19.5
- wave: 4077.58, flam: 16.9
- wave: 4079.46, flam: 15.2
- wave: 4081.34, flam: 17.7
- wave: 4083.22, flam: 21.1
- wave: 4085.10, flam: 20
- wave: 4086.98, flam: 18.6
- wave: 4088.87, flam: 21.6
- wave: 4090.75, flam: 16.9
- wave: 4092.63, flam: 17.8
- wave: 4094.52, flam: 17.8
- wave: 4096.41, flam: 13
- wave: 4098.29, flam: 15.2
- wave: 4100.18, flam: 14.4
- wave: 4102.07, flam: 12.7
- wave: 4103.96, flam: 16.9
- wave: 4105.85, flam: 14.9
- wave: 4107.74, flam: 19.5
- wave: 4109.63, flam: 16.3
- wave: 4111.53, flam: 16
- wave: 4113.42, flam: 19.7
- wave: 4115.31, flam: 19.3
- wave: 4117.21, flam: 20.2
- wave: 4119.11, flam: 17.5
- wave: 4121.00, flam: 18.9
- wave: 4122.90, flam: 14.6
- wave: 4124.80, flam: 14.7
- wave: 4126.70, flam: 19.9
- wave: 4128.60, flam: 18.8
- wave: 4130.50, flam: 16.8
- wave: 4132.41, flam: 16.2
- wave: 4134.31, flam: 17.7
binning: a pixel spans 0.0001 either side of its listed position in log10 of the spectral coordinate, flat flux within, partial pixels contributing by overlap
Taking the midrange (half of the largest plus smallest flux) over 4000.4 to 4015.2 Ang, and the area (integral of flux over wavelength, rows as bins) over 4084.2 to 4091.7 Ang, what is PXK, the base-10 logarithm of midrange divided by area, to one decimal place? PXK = -1.0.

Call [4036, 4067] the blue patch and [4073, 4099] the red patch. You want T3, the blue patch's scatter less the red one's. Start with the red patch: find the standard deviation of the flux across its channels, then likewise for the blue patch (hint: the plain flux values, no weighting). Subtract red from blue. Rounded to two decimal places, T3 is 0.50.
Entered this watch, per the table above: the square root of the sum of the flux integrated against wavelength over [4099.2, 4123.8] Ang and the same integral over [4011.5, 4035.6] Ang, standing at 28.98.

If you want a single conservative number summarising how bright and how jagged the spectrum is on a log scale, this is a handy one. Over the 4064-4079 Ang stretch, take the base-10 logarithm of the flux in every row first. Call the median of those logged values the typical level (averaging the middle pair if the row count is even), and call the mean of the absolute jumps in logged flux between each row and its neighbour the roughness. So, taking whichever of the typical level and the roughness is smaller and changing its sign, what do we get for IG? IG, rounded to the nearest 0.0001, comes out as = -0.0430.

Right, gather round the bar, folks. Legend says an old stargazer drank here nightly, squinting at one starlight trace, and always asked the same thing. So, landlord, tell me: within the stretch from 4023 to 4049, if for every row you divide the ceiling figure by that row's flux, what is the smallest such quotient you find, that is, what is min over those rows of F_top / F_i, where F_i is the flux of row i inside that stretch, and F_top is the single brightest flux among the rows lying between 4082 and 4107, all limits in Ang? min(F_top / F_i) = 1.07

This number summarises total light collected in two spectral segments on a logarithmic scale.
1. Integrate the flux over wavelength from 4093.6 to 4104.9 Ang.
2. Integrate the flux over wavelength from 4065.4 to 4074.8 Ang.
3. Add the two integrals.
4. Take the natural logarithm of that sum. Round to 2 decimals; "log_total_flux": 5.77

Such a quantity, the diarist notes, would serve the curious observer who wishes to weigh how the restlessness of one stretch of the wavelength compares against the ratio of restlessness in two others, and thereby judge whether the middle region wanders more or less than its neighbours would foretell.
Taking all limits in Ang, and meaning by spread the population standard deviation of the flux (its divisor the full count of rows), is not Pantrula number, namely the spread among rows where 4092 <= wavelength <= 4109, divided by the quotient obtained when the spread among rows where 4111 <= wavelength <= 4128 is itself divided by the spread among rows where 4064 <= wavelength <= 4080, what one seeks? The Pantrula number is 1.9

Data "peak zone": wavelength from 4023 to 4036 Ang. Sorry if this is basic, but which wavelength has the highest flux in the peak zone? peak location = 4029.05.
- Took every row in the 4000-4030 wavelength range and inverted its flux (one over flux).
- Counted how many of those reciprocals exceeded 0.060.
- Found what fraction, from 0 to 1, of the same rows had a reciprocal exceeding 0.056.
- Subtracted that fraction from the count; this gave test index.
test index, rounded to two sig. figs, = 6.4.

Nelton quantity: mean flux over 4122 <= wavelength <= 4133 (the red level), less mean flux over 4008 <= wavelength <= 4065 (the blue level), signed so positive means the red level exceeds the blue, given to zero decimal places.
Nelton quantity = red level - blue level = -1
